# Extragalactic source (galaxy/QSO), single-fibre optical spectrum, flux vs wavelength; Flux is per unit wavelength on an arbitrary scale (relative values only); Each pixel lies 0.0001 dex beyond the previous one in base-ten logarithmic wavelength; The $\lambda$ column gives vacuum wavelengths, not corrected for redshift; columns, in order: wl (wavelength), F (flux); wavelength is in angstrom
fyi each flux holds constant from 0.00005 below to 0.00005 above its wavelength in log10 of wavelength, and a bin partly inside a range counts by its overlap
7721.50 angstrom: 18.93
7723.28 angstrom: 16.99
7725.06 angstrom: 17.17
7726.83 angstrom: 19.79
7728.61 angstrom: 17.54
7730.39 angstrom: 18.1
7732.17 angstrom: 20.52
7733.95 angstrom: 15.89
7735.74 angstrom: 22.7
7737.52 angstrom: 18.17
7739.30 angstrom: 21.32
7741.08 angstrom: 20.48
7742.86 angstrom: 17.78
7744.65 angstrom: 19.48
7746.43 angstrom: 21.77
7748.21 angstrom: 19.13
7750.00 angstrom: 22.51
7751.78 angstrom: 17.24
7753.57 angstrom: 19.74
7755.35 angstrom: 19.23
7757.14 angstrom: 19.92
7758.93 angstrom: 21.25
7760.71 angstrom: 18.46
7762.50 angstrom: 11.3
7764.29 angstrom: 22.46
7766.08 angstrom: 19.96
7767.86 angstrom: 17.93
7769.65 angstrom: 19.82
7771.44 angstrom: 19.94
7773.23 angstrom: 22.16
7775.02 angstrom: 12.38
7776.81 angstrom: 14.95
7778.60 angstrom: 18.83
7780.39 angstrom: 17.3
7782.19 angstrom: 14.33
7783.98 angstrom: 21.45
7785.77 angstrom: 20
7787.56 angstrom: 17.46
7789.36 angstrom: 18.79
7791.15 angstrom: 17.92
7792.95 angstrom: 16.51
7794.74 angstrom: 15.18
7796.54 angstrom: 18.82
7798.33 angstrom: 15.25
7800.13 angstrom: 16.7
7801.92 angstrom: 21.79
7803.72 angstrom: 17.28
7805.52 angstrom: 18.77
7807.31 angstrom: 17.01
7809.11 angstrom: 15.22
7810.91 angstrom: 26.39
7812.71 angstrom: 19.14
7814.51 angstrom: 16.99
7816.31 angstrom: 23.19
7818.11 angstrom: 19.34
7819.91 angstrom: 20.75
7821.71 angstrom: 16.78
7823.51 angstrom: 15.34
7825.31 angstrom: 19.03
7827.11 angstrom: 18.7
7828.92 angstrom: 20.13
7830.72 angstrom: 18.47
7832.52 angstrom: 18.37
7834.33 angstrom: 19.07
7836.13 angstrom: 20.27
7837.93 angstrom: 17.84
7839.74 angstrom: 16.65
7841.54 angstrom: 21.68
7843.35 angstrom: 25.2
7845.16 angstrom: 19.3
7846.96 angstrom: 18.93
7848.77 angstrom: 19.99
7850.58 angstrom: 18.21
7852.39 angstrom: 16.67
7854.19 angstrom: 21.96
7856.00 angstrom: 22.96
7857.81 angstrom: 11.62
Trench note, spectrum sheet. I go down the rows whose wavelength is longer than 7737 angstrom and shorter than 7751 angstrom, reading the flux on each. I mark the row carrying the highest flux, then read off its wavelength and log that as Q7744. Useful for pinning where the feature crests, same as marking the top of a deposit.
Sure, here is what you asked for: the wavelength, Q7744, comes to 7750.00 angstrom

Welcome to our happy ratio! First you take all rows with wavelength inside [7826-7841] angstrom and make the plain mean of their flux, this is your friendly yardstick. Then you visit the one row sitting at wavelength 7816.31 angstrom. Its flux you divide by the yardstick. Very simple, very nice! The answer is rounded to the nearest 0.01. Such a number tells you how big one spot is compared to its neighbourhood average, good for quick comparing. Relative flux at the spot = 1.24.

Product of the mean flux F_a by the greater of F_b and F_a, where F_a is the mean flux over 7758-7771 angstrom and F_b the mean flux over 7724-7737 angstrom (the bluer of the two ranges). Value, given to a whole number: 353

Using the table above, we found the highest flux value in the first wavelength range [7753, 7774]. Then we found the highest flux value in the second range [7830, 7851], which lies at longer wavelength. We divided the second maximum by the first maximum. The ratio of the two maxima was 1.12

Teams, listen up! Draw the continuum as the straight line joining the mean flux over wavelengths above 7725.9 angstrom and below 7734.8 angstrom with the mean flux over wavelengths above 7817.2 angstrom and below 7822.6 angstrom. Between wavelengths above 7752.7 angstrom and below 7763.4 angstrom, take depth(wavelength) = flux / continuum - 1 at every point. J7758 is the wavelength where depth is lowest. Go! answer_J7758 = 7762.50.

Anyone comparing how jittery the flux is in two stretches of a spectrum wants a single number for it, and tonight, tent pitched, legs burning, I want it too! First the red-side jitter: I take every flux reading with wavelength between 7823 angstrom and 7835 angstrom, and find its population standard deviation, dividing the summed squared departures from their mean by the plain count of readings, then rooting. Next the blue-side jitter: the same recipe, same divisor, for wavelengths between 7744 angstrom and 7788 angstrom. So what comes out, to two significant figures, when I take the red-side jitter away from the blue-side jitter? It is 1.5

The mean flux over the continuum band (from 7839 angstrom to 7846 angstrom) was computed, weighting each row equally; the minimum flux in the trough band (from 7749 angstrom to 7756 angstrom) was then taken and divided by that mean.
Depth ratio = 0.83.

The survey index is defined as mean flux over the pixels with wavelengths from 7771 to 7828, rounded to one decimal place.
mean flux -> 18.2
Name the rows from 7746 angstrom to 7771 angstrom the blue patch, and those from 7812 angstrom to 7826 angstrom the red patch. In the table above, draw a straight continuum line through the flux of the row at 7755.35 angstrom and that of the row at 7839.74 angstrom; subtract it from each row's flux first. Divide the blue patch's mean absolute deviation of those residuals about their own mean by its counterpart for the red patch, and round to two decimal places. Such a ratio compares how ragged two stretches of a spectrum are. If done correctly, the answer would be 1.01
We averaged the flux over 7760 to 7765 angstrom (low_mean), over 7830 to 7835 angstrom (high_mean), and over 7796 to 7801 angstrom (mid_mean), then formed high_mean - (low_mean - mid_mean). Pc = 18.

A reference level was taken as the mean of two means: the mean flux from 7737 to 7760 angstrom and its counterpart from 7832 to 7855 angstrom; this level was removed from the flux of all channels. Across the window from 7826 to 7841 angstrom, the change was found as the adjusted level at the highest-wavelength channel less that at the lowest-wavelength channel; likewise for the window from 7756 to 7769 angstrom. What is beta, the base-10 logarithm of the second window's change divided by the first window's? 0.0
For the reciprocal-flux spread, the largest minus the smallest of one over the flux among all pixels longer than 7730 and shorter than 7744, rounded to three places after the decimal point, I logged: 0.019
